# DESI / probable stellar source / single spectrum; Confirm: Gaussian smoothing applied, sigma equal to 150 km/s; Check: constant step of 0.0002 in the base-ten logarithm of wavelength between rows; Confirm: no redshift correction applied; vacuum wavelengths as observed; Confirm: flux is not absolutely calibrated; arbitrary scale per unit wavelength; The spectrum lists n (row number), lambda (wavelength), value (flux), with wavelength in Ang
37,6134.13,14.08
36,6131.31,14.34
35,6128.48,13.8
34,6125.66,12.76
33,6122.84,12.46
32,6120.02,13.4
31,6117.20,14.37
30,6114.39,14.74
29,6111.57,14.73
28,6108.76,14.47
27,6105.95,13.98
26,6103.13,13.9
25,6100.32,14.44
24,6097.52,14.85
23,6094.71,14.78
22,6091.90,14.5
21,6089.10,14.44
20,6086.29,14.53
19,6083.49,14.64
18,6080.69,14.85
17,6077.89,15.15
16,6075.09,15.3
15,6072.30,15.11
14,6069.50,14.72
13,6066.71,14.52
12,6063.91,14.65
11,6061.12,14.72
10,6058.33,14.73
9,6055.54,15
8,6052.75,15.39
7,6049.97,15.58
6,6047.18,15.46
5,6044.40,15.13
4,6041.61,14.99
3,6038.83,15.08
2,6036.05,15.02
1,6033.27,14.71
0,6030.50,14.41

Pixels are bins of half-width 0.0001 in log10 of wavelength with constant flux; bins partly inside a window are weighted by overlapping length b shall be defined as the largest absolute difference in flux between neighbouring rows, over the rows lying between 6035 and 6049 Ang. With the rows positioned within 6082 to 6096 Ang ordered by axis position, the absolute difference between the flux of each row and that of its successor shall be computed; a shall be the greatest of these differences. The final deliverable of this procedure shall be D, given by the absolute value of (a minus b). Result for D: 0.05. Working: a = 0.28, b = 0.33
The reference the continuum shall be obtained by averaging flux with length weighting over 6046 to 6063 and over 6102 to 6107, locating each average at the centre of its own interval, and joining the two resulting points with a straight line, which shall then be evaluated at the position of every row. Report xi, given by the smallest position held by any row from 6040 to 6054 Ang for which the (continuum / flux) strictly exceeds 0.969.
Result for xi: 6041.61 Ang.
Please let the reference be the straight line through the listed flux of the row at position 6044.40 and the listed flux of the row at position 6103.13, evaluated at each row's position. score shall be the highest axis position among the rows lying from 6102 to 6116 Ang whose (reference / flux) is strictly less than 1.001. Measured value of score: 6114.39 Ang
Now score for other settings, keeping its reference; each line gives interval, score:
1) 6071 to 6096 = 6094.71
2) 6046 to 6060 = 6055.54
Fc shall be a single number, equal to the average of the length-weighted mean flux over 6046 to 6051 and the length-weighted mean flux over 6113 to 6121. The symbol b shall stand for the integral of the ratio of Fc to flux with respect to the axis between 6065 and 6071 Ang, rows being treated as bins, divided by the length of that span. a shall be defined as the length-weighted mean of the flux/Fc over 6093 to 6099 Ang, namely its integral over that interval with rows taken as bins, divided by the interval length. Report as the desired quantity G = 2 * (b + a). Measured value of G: 4.02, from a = 1.00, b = 1.01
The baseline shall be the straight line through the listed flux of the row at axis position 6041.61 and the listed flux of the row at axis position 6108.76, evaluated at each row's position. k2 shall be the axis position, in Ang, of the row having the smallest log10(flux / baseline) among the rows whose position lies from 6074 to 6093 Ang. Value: 6089.10 Ang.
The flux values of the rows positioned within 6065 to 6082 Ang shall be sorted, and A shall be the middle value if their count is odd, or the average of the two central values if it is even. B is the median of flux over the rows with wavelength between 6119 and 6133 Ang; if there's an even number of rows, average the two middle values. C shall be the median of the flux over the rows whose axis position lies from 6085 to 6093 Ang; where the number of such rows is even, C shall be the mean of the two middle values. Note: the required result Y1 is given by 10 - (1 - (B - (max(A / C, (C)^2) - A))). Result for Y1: -173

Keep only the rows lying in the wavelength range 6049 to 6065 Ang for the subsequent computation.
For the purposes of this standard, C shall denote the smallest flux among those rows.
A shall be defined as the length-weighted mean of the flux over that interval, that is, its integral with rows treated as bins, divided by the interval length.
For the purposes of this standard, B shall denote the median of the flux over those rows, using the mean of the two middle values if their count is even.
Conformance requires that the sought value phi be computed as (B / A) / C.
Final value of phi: 0.068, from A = 15.0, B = 14.9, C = 14.65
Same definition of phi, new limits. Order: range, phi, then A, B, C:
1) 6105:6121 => 0.075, 14.3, 14.4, 13.4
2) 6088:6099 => 0.069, 14.7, 14.6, 14.44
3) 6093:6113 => 0.072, 14.4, 14.5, 13.9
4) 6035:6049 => 0.066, 15.1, 15.1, 14.99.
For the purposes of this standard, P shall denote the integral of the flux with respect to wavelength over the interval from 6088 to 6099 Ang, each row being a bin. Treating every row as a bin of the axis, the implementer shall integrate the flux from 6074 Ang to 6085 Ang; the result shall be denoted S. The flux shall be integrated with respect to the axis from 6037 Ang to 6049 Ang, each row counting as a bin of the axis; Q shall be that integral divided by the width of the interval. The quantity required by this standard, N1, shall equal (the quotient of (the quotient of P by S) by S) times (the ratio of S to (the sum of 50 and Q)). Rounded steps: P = 161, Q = 15.2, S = 164.7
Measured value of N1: 0.0150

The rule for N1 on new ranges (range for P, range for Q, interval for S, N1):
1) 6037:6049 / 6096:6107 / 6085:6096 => 0.0177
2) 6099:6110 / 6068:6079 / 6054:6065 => 0.0147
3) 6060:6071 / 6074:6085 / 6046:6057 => 0.0147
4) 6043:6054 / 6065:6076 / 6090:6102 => 0.0149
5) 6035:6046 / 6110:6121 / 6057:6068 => 0.0160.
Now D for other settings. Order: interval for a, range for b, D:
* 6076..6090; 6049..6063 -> 0.09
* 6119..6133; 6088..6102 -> 0.63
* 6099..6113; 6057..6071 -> 0.34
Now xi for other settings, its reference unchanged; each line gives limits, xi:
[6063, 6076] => 6063.91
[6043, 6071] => 6044.40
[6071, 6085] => 6072.30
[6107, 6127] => 6120.02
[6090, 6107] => 6091.90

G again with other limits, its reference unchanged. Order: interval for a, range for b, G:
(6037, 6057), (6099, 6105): 4.15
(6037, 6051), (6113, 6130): 4.24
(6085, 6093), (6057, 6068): 3.98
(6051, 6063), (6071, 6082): 3.98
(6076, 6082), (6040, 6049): 3.97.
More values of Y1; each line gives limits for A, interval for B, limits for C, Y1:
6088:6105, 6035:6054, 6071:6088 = -186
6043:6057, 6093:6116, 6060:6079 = -178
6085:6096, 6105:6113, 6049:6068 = -179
